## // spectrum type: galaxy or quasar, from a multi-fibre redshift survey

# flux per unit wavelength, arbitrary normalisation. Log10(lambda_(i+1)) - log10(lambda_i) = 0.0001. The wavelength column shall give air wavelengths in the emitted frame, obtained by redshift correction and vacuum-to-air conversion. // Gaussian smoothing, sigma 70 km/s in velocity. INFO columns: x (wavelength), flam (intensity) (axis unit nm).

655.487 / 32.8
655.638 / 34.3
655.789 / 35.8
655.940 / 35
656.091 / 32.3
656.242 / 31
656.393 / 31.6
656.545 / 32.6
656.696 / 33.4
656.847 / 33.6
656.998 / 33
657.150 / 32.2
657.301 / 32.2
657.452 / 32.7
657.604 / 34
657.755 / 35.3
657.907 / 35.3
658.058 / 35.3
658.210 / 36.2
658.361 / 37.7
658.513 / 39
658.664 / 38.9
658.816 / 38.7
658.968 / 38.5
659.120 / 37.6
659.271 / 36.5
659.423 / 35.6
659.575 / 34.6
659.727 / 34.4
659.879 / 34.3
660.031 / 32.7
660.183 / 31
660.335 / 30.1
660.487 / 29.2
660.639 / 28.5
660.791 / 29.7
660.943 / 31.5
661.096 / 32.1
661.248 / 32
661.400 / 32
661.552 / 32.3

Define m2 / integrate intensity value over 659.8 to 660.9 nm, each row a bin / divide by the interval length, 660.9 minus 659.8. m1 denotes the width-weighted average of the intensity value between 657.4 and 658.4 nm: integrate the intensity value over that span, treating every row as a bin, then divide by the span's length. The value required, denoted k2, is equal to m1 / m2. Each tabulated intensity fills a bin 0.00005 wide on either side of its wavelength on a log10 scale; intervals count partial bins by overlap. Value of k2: 1.14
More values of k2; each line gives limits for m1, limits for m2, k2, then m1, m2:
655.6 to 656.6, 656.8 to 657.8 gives 1.00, 33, 33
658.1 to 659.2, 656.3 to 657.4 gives 1.16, 38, 33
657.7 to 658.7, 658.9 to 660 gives 1.03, 37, 36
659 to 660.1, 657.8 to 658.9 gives 0.95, 35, 37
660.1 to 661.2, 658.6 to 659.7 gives 0.82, 30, 37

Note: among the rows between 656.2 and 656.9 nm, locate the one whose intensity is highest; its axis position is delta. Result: 656.847 nm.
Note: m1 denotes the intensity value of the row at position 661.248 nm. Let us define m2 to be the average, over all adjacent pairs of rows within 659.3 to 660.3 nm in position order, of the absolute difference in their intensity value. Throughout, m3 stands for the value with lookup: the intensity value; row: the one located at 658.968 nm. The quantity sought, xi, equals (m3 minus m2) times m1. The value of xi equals 1203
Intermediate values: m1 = 32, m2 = 0.92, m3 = 38.5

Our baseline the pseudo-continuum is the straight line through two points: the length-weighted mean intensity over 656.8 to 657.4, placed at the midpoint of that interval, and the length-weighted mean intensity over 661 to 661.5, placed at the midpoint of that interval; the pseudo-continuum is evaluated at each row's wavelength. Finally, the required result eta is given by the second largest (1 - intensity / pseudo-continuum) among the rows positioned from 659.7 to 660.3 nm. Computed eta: -0.01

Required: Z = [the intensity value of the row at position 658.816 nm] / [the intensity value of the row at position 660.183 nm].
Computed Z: 1.25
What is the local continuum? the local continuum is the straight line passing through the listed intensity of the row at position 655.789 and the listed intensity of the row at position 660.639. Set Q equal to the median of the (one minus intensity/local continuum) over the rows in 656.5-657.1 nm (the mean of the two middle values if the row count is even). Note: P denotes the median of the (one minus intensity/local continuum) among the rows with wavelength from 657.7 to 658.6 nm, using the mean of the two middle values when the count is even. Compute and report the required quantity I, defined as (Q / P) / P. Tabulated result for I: 3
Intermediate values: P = -0.11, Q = 0.03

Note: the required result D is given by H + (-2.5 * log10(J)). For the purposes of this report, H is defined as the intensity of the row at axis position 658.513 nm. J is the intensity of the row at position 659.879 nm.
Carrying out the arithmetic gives 35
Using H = 39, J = 34.3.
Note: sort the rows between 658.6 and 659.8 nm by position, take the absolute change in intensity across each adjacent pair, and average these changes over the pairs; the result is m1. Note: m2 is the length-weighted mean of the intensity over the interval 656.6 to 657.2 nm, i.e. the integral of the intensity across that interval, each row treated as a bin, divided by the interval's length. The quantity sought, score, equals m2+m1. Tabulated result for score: 33.7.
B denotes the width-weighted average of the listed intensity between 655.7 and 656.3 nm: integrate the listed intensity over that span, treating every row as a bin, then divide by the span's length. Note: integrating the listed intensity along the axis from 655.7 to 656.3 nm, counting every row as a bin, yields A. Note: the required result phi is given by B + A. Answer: 53.8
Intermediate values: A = 20.2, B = 33.6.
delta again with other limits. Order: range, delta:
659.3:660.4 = 659.423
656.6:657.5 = 656.847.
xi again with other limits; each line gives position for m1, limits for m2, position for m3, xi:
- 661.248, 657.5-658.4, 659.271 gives 1144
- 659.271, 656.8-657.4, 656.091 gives 1162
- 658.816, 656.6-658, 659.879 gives 1305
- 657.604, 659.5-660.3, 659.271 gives 1210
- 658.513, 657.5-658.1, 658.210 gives 1395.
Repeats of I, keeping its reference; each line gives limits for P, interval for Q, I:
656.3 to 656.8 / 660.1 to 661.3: -16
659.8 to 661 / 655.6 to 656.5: 21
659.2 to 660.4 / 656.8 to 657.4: 2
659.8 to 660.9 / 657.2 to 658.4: -31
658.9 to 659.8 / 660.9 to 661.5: -5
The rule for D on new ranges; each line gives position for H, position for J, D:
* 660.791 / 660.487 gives 26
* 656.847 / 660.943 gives 30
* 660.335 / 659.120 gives 26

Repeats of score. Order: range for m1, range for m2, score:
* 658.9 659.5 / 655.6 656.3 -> 34.7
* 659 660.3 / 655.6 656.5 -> 34.2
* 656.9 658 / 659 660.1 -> 35.9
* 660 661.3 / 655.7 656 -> 36.4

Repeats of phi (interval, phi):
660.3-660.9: 47.1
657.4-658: 55.1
